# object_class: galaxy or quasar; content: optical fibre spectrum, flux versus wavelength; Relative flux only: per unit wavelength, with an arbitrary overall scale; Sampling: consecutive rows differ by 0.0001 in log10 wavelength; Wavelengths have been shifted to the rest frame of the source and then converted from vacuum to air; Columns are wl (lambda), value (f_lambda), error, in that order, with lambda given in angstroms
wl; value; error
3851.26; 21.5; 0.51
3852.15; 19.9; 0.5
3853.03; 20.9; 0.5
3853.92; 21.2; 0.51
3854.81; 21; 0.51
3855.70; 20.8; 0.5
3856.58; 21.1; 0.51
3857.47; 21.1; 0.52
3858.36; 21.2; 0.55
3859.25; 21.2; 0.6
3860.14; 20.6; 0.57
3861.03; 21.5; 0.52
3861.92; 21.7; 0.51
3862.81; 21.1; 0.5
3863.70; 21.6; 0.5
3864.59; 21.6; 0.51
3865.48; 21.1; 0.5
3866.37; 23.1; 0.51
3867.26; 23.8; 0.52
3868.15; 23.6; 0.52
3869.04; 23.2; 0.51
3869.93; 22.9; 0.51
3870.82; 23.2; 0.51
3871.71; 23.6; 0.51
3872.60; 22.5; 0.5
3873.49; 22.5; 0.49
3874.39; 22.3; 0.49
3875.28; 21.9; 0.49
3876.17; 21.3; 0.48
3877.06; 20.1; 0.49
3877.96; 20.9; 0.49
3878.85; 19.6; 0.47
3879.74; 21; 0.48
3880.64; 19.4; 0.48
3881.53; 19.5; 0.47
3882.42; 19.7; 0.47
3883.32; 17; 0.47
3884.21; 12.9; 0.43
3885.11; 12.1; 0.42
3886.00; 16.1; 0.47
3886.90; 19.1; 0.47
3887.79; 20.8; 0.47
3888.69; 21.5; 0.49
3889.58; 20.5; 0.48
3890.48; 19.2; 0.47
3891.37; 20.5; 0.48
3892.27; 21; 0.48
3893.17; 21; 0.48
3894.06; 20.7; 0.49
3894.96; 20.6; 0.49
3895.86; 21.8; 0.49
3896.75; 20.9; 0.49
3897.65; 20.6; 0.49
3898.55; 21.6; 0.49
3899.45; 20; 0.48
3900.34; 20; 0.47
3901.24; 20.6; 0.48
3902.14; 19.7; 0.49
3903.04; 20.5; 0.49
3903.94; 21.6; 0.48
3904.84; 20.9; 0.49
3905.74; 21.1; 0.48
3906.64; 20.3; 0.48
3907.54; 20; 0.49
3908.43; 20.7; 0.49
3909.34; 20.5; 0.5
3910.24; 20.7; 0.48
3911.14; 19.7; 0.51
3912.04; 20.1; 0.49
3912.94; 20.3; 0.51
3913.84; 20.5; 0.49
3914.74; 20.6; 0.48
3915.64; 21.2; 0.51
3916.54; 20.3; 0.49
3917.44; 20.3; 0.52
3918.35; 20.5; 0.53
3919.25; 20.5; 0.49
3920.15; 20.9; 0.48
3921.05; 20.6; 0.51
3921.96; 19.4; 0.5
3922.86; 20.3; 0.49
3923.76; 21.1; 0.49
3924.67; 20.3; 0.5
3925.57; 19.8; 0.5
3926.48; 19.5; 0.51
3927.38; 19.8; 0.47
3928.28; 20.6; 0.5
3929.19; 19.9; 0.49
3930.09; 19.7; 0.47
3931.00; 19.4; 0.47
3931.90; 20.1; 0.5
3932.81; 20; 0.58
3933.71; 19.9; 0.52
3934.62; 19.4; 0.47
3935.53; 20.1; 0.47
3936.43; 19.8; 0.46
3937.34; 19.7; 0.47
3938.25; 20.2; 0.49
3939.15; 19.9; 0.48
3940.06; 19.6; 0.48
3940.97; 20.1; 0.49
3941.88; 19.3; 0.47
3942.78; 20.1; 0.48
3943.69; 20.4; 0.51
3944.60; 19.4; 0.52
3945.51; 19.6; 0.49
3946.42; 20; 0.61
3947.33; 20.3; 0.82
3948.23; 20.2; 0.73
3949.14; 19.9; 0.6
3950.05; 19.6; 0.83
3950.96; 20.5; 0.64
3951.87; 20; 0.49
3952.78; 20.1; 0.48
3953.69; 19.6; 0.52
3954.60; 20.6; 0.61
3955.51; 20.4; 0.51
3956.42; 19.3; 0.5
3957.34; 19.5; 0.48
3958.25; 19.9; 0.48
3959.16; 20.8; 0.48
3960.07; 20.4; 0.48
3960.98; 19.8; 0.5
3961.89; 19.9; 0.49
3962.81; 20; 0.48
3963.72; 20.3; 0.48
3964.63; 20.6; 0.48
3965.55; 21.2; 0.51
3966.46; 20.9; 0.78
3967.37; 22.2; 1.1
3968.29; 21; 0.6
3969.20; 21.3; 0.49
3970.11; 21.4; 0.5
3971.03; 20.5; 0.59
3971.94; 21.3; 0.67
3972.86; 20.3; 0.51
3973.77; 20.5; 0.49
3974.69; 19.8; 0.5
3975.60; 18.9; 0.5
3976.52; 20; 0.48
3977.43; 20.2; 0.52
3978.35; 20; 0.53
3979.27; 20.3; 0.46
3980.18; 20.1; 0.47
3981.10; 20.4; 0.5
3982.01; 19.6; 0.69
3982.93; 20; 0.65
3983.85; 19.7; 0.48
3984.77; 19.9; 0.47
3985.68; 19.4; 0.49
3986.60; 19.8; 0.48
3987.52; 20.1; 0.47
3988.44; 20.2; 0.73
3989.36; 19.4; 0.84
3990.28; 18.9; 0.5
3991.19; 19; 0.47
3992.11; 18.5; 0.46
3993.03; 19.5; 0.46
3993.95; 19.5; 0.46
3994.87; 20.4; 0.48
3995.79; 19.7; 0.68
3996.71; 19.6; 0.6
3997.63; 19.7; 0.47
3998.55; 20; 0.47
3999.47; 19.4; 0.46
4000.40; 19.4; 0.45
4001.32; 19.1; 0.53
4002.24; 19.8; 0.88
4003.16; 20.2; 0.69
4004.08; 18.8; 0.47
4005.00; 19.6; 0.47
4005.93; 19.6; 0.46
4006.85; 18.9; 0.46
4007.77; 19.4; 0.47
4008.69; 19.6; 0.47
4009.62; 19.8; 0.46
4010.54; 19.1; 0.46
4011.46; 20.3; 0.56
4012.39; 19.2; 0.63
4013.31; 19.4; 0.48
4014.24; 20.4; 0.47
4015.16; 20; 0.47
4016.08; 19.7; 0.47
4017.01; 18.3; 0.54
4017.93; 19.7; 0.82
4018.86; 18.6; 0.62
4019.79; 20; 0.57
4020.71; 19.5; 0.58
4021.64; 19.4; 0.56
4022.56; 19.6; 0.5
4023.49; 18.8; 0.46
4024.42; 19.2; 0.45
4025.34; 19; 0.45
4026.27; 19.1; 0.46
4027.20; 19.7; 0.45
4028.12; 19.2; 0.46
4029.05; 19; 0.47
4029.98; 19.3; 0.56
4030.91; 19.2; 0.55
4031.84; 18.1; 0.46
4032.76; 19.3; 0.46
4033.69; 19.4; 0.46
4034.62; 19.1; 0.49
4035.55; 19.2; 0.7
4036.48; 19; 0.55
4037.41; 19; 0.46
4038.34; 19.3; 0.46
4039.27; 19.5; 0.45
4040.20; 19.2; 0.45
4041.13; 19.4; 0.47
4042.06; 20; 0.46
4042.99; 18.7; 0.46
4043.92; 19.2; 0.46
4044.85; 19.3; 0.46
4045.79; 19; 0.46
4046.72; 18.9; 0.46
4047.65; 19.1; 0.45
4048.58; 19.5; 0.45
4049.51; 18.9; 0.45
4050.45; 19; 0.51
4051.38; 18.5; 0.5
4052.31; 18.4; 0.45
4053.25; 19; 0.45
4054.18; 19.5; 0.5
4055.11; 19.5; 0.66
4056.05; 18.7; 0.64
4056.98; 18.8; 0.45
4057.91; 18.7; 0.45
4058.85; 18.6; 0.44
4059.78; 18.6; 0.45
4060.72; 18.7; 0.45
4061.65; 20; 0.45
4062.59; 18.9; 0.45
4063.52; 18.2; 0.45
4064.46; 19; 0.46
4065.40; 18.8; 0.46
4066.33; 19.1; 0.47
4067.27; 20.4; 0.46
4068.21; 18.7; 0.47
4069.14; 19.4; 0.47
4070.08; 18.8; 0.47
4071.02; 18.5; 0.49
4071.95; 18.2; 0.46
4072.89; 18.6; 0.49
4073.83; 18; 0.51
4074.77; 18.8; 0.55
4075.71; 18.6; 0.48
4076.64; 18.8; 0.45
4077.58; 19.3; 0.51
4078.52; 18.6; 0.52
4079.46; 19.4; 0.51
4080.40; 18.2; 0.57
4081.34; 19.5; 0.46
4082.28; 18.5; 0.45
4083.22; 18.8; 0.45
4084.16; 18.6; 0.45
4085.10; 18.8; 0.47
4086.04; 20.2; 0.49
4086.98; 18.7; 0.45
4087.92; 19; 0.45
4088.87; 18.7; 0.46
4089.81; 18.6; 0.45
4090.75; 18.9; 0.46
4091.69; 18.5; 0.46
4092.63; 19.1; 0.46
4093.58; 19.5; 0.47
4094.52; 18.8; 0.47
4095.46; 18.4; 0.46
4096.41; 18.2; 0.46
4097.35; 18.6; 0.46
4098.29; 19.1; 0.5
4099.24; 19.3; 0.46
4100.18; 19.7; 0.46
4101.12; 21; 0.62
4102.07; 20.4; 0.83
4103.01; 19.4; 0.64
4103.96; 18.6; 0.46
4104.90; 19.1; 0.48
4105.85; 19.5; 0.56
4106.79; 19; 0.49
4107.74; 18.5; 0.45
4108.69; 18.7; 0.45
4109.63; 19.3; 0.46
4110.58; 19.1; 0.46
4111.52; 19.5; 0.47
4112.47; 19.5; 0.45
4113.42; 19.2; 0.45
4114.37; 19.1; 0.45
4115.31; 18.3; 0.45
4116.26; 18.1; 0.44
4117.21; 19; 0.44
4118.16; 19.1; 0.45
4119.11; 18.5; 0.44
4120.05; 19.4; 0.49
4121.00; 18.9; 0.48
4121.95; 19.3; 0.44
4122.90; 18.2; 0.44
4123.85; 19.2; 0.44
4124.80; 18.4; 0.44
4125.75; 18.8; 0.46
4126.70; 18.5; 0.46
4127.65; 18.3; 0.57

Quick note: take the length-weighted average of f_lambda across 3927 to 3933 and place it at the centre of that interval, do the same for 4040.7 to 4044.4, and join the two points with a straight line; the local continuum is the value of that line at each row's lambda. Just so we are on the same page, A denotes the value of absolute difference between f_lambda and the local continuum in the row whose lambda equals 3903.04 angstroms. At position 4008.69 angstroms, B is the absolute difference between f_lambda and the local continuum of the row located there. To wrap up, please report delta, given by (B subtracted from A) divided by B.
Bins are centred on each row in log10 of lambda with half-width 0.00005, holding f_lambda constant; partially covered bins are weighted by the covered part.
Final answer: 4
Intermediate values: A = 0.43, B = 0.1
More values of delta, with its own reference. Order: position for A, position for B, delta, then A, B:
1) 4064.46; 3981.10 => -1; 0.23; 0.7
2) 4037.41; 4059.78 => 0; 0.37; 0.7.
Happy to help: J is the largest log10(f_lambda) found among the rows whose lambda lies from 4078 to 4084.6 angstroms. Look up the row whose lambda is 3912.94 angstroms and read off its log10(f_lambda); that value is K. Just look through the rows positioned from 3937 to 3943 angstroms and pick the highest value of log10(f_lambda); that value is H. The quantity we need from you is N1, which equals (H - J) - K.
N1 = -1.29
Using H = 1.31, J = 1.29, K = 1.31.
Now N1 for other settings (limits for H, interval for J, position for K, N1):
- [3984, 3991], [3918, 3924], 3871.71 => -1.39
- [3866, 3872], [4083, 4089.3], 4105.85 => -1.22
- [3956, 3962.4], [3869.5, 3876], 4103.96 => -1.32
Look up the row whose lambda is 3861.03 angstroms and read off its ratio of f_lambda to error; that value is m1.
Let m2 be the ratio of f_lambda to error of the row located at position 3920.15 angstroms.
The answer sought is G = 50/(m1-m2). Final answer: -23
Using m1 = 41.3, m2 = 43.5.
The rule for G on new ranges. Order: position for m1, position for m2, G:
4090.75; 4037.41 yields -230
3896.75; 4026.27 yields 44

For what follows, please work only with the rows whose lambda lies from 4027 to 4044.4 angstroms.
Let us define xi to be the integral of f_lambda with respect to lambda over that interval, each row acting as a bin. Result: 334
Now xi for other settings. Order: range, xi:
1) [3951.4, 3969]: 358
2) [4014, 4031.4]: 336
